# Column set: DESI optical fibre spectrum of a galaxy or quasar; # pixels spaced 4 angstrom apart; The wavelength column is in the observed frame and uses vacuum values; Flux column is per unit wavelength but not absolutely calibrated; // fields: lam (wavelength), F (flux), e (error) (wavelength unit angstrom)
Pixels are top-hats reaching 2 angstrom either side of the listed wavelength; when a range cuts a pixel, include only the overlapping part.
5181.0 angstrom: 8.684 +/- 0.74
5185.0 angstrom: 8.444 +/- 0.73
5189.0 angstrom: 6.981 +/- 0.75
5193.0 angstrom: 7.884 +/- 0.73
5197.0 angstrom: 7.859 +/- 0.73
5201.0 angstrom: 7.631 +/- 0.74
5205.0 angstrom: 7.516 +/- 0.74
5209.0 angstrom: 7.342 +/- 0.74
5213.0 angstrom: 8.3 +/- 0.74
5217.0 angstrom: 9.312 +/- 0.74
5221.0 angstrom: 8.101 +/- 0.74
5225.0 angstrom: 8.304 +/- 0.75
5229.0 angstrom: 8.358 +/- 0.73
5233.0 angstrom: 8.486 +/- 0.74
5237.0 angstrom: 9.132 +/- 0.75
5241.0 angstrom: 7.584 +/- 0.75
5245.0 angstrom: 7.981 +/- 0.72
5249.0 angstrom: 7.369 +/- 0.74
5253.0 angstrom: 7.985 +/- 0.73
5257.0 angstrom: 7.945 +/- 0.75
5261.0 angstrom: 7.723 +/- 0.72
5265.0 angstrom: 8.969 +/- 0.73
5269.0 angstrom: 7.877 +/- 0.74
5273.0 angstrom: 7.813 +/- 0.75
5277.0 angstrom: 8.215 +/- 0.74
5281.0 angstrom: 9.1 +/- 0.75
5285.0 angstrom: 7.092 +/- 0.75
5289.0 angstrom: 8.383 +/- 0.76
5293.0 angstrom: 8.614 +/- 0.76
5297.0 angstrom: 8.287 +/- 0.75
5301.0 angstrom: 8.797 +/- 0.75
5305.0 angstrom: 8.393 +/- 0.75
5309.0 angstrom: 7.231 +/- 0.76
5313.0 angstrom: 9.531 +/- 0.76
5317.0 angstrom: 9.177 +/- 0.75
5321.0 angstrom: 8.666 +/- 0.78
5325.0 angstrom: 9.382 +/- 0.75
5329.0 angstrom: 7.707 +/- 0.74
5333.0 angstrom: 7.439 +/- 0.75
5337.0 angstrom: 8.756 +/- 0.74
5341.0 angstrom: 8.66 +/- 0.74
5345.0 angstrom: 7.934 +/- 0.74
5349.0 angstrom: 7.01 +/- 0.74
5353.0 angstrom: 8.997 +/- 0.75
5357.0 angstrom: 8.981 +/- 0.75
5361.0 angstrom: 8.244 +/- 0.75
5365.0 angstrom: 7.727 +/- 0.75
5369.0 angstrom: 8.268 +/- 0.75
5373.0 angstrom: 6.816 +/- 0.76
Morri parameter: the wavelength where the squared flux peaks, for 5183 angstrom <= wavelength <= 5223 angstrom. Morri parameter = 5217.0 angstrom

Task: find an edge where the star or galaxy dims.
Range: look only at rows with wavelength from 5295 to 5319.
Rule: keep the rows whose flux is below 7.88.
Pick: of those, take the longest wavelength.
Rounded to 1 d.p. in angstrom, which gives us 5309.0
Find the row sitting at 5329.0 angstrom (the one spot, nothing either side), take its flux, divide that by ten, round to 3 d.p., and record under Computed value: 0.771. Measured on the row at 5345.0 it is 0.793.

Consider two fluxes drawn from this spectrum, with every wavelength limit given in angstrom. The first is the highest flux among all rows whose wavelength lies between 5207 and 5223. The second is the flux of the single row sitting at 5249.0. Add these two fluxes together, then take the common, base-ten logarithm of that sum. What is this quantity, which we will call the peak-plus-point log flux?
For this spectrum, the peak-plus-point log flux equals 1.222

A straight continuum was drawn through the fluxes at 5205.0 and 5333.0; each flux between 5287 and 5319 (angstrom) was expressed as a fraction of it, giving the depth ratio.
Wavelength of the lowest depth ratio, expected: 5309.0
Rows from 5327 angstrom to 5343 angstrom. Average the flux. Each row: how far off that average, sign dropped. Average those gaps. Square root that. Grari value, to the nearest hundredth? 0.75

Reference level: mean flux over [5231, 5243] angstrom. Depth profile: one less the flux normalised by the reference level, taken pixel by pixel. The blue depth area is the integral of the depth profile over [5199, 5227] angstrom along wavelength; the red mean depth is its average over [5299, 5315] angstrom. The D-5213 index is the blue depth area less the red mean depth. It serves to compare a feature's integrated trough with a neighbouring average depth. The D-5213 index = 1.1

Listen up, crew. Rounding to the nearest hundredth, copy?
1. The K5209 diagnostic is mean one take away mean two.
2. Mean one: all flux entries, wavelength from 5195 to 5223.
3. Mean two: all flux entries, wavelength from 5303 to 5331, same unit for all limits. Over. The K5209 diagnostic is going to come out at -0.58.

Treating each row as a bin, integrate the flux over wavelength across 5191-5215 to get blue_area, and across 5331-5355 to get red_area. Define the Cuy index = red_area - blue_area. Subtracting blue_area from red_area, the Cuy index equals 9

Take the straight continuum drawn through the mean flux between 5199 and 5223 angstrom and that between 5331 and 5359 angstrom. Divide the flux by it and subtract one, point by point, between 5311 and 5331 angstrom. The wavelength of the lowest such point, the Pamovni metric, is 5329.0 angstrom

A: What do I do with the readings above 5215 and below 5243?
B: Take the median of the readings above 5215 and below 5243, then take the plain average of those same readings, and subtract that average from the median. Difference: -0.11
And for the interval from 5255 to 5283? -0.29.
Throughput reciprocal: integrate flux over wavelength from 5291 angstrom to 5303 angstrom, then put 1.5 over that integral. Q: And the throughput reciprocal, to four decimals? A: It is 0.0146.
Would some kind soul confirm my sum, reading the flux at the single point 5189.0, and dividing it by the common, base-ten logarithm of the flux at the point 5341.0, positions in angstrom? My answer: 7.4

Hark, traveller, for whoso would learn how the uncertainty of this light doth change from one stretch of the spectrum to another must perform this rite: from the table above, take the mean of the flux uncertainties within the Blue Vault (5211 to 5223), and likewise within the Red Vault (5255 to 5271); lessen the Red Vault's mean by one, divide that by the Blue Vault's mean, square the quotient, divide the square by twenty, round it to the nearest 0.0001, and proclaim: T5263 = 0.0064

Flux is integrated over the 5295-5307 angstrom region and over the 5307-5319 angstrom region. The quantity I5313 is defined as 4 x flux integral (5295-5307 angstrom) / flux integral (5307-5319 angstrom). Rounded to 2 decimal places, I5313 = 3.93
